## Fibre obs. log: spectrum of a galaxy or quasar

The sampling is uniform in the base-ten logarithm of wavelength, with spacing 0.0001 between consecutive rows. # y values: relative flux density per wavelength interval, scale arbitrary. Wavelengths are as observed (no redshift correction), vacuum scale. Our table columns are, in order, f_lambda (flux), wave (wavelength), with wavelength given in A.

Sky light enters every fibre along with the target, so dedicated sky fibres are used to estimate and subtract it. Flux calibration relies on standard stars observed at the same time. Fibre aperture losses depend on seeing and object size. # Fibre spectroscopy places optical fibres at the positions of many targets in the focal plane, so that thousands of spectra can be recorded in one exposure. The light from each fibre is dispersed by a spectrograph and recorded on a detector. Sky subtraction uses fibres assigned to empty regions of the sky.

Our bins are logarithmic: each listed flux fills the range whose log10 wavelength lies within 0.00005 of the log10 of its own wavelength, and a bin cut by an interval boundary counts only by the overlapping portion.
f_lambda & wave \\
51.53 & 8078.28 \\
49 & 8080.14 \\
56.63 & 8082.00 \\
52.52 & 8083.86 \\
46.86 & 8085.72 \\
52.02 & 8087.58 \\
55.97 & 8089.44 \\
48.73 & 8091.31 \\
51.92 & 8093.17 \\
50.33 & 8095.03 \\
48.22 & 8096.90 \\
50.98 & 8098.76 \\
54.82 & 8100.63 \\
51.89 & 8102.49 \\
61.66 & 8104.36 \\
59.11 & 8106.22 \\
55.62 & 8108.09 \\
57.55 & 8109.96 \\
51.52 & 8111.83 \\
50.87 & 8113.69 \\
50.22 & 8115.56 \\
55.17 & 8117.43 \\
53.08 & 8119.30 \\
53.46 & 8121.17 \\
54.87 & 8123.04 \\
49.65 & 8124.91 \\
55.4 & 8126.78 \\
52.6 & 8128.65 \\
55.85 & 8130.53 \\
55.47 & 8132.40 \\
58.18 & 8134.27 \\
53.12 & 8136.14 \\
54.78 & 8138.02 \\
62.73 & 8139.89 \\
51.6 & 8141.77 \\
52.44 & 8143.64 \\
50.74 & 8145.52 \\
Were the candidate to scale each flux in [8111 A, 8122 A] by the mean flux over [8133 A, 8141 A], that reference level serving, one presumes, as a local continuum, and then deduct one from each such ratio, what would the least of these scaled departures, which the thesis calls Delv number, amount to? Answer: -0.12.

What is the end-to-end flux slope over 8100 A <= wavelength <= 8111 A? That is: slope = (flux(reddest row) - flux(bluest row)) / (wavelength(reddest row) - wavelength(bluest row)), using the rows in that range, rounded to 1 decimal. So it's 0.3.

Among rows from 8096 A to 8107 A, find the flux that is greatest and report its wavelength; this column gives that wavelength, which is 8104.36 A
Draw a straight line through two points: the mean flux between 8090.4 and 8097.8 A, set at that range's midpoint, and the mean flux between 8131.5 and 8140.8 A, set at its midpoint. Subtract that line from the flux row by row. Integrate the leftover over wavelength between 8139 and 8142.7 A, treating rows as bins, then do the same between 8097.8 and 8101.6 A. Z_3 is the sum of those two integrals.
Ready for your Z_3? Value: 6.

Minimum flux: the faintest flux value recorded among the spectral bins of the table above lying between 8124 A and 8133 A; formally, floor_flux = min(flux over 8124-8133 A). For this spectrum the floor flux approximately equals 49.65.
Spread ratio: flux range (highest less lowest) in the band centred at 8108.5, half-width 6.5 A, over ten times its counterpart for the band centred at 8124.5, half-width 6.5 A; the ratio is 0.17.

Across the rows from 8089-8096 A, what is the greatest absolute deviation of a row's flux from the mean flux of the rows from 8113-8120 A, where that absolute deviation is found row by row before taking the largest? 4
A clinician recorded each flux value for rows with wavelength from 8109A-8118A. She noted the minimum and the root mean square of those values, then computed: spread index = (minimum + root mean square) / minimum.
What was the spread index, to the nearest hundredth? 2.06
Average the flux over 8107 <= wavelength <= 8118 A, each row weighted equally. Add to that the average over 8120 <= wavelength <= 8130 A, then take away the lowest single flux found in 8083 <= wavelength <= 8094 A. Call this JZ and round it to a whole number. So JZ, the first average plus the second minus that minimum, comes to 60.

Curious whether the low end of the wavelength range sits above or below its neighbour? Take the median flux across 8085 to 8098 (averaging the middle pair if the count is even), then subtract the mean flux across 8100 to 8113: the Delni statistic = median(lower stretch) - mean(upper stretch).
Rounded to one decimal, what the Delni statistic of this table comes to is -5.7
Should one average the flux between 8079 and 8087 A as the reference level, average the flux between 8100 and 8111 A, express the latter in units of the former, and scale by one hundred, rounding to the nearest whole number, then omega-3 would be 111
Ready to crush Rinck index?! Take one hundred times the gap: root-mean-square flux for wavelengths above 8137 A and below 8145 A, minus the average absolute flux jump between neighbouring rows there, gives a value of 4892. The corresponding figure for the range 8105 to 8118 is 5144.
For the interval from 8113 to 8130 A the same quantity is 4995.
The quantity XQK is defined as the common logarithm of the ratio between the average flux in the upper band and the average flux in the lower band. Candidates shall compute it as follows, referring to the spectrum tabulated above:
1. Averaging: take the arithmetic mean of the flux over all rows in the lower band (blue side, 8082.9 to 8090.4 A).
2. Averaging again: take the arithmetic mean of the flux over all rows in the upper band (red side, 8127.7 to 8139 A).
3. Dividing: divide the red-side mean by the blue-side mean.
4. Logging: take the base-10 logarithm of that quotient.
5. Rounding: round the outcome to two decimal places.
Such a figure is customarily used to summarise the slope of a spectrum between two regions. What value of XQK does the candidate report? 0.03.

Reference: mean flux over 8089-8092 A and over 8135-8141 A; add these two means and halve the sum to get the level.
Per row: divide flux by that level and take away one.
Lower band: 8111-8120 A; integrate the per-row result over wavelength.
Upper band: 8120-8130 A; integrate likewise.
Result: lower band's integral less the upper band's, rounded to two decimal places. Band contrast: -0.17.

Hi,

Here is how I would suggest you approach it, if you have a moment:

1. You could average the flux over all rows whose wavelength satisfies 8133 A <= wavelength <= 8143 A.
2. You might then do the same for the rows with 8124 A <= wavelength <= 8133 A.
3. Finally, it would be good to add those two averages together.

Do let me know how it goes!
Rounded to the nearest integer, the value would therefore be 110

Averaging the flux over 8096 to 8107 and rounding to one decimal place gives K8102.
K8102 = 54.4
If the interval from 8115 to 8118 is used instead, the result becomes 52.7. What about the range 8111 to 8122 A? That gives 52.4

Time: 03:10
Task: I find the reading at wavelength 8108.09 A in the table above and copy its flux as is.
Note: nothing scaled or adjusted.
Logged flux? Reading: 55.62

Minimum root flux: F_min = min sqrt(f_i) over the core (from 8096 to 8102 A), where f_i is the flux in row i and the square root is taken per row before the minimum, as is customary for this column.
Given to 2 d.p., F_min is 6.94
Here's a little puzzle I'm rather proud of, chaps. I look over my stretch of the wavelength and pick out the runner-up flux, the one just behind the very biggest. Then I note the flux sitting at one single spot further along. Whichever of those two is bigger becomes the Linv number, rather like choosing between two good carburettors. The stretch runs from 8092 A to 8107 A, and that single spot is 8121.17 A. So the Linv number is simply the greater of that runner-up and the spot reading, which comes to 59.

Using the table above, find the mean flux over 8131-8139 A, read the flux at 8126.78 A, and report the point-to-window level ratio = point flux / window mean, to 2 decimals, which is 1.00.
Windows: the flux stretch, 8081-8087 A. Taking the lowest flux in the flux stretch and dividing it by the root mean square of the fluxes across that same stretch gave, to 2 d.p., 0.90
